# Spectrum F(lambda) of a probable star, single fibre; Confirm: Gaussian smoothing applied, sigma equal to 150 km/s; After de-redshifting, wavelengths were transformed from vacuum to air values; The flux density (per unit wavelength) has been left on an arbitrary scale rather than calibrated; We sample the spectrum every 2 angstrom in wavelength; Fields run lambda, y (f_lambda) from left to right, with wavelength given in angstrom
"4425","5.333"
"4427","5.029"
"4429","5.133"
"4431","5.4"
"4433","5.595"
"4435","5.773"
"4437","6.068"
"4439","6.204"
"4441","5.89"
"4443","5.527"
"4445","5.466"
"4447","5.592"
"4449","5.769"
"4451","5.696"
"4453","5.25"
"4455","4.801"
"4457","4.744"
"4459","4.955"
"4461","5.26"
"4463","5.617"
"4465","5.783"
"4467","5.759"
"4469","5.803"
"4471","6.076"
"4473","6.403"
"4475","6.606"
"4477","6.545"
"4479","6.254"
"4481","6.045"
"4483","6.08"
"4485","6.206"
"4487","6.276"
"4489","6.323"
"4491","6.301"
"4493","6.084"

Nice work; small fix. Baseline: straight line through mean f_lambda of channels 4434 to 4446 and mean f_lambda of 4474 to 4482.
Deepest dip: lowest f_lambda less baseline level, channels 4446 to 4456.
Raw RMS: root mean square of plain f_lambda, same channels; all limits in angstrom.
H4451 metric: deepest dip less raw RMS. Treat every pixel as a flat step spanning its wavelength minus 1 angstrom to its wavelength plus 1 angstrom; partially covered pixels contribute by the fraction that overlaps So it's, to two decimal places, -6.67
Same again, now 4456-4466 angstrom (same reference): -6.61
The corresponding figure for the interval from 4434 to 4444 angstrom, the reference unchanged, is -6.23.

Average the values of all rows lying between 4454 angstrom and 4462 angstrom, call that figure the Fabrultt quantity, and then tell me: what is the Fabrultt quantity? 4.94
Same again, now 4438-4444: 5.87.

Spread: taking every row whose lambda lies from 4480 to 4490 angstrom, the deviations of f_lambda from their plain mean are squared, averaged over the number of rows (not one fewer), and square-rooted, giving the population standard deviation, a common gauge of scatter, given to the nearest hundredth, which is 0.11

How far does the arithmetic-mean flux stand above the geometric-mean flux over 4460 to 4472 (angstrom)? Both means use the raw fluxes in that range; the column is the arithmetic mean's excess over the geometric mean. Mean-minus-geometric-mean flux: 0.0054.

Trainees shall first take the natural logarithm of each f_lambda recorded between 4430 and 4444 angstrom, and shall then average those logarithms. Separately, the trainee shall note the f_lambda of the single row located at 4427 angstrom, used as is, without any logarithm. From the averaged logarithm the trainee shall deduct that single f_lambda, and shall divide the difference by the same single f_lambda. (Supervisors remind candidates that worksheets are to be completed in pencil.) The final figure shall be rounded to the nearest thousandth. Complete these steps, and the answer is -0.651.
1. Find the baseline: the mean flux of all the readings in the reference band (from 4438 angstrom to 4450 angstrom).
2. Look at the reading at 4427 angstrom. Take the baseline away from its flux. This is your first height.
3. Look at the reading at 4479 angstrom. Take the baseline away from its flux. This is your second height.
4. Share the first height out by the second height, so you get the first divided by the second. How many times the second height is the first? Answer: -1.4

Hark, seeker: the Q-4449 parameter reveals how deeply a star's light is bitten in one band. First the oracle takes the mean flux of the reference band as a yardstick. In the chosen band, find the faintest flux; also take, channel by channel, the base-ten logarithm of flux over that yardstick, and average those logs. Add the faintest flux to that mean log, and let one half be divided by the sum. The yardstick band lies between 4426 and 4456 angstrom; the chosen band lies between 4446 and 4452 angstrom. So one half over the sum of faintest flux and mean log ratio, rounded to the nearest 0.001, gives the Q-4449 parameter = 0.089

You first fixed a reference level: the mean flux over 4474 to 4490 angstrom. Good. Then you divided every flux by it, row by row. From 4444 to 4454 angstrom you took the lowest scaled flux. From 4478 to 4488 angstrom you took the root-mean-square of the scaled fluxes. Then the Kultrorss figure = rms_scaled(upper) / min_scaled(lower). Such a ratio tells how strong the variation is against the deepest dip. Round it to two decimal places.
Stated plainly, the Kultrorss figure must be 1.18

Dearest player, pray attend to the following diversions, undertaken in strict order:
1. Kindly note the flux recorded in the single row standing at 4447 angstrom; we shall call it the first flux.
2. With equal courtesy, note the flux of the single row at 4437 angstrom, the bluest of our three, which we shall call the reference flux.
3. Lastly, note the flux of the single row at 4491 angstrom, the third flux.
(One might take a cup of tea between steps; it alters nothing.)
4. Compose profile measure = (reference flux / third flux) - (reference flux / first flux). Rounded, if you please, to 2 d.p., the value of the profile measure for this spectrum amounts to -0.12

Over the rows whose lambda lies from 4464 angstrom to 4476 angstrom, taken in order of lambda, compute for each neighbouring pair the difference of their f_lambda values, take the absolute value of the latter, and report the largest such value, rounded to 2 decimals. 0.33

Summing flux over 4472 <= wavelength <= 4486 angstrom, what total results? 44.1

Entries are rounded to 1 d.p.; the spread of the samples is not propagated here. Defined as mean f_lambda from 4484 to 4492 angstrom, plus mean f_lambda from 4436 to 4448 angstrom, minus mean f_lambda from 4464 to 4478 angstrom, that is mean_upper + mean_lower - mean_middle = 5.9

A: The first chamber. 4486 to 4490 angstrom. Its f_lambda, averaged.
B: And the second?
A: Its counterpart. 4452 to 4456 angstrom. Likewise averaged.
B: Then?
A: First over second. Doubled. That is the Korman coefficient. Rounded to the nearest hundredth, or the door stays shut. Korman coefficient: 2.51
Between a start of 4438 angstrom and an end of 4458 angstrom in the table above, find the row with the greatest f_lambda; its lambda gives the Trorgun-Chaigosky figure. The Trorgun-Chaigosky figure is 4439 angstrom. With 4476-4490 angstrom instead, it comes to 4477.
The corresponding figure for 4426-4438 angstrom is 4437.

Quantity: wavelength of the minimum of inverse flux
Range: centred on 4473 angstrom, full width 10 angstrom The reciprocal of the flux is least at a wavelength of 4475 angstrom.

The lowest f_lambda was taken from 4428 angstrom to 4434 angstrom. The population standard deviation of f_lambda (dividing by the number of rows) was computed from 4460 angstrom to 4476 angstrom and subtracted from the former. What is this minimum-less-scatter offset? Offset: 4.73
